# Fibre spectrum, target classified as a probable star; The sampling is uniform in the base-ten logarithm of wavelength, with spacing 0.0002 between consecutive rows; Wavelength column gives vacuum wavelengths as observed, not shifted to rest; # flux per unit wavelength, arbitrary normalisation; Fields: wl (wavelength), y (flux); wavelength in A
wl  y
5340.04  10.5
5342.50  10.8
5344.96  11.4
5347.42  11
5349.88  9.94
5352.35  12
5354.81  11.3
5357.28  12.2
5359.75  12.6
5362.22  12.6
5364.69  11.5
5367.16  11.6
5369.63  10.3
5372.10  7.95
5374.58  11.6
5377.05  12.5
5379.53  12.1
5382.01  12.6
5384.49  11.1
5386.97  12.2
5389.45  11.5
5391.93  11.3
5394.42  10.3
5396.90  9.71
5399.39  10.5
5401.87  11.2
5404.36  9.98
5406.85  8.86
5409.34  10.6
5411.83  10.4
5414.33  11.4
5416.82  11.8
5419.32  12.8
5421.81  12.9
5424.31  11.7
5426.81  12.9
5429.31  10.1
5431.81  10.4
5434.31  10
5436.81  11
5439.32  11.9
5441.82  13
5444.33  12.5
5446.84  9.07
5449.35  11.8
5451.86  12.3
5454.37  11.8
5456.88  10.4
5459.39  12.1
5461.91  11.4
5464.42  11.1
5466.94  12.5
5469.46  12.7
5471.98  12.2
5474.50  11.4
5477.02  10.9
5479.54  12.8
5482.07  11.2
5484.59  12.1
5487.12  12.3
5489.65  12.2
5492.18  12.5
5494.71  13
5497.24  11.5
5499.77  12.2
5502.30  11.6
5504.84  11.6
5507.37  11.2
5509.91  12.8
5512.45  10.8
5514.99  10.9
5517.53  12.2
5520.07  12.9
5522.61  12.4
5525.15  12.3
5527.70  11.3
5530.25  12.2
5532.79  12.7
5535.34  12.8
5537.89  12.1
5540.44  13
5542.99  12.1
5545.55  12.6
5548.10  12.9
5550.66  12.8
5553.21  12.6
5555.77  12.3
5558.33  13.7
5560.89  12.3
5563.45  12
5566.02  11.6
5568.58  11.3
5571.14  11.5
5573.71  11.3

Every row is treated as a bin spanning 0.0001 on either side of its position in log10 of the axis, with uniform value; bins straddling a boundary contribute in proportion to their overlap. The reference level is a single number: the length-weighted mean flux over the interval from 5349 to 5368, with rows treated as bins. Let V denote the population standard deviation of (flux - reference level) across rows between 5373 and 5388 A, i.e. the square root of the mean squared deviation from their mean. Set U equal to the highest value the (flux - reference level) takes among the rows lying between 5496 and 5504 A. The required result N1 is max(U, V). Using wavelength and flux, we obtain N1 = 0.5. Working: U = 0.5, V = 0.52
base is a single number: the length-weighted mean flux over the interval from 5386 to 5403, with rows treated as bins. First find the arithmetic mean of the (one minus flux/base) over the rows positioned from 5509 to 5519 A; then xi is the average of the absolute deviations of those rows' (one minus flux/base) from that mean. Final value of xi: 0.08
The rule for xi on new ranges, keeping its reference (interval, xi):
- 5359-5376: 0.11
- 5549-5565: 0.04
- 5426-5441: 0.08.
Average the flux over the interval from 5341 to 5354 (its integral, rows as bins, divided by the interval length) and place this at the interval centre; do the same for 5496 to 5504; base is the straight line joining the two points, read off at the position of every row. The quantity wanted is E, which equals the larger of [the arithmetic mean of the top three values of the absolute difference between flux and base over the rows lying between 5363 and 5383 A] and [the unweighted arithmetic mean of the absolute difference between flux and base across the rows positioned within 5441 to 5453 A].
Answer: 1.98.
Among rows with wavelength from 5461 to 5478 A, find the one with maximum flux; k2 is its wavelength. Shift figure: 5469.46 A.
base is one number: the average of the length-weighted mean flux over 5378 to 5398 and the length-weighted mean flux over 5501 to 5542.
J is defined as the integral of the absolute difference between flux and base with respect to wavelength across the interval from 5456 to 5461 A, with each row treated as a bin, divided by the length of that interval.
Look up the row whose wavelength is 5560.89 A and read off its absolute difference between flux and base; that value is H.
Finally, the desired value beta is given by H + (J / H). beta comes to 1.9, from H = 0.6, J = 0.8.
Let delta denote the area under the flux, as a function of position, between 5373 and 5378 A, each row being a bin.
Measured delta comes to 58.7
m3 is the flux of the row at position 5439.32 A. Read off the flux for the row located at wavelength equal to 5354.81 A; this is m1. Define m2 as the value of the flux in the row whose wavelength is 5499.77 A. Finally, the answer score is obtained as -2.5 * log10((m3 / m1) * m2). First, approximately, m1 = 11.3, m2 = 12.2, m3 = 11.9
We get -2.8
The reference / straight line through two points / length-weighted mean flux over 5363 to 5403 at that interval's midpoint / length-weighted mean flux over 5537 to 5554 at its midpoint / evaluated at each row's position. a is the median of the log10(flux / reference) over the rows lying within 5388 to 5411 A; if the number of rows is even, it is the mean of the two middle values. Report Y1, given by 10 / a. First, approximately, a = -0.031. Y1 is -318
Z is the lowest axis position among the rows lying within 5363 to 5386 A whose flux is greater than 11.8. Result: 5377.05 A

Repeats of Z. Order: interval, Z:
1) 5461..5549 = 5466.94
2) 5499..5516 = 5499.77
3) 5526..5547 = 5530.25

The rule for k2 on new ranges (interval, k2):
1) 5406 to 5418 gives 5416.82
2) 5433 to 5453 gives 5441.82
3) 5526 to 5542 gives 5540.44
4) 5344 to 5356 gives 5352.35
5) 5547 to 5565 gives 5558.33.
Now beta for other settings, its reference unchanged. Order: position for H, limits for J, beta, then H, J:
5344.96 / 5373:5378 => 2.4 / 0.3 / 0.7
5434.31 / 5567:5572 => 1.9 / 1.7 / 0.3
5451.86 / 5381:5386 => 1.8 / 0.6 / 0.7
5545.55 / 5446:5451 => 2.2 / 0.9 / 1.2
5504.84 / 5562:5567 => 2.0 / 0.1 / 0.2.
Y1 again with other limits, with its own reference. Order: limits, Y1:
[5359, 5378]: 458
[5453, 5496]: 2729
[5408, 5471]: 4229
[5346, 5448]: 1407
